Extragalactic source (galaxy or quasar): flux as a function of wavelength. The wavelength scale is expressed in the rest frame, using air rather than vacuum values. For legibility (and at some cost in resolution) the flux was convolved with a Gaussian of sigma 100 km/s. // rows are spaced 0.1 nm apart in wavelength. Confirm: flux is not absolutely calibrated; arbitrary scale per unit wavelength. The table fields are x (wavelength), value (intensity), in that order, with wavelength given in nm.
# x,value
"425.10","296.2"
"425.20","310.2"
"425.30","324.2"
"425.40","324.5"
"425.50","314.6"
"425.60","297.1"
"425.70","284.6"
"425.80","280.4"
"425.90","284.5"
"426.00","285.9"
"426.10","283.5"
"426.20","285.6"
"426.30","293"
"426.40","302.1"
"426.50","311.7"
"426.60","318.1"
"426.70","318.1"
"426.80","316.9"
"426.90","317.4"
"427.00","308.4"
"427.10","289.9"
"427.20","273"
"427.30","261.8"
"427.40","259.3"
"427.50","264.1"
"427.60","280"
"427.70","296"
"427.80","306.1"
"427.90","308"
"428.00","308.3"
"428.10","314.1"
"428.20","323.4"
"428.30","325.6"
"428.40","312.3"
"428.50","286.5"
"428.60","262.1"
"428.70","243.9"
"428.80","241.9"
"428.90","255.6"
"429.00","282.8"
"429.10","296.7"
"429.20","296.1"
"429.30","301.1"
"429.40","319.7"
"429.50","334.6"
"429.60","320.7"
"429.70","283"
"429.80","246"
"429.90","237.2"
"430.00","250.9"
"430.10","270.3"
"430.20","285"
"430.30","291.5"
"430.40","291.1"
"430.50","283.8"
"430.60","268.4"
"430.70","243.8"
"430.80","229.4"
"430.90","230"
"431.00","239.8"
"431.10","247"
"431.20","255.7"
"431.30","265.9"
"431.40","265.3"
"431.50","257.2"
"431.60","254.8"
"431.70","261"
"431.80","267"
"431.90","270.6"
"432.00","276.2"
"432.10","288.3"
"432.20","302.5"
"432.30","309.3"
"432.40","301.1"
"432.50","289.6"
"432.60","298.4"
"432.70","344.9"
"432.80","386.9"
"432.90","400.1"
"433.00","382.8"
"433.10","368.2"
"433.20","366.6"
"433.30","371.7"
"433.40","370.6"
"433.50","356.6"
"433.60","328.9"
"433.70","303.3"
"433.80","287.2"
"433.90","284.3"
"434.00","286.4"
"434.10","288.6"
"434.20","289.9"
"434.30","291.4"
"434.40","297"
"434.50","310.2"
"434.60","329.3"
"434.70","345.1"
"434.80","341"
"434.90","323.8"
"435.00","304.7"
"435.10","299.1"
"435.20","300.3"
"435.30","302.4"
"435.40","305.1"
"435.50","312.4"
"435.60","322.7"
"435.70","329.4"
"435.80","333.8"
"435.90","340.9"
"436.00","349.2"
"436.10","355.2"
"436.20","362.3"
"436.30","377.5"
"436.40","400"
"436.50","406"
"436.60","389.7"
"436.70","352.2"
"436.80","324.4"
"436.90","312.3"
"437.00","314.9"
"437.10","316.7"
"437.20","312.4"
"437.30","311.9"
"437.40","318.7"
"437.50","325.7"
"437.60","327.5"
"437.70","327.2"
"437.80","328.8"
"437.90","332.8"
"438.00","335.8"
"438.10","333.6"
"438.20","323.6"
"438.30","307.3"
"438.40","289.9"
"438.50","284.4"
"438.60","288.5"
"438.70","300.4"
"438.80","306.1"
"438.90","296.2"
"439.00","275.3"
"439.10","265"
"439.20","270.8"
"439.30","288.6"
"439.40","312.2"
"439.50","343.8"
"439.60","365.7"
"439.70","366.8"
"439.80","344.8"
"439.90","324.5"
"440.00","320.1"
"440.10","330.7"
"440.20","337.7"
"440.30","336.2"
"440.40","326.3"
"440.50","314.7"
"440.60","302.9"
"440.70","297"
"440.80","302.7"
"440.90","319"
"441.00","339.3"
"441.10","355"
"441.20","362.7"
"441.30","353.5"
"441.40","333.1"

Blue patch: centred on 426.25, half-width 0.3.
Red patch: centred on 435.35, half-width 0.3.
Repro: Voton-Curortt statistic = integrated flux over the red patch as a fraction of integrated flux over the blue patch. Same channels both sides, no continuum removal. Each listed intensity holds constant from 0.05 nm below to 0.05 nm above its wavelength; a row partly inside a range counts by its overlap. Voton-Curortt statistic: 1.05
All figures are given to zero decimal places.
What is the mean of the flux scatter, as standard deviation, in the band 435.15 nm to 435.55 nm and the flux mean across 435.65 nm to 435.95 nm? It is 170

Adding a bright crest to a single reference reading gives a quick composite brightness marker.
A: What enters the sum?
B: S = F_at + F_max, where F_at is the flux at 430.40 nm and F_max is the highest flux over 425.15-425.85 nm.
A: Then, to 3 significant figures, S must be 616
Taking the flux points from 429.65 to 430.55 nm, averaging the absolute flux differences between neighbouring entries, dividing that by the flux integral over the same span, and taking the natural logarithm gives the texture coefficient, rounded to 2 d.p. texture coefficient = -2.90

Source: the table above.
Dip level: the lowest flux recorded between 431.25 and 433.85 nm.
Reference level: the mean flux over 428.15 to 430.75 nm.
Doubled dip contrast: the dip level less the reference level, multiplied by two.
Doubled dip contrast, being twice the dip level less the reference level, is -56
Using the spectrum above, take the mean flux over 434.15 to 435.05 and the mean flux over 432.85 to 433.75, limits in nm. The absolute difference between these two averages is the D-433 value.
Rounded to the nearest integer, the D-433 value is 46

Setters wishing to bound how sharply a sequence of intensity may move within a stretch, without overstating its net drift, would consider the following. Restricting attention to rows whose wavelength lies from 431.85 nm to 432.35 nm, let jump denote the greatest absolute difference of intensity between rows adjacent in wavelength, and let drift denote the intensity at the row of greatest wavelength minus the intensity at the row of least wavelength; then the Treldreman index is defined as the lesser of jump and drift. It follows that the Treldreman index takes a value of 14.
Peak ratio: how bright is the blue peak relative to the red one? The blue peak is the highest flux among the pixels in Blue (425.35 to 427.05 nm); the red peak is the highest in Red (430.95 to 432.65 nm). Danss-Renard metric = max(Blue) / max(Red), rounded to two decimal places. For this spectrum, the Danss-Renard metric 1.05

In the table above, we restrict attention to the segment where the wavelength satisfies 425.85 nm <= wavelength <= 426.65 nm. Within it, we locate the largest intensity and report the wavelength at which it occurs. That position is 426.60 nm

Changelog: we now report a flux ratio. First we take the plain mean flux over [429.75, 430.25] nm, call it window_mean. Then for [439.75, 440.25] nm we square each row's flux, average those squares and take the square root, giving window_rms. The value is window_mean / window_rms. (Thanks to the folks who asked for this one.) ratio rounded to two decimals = 0.78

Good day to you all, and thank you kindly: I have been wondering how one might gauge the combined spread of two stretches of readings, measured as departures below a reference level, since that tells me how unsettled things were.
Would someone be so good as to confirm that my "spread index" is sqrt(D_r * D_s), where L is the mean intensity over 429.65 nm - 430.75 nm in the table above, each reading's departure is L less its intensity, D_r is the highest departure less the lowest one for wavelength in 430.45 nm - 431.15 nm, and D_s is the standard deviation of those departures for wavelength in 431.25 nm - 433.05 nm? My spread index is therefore 50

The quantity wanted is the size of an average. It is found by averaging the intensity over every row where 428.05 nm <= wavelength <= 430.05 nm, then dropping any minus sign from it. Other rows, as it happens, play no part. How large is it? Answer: 287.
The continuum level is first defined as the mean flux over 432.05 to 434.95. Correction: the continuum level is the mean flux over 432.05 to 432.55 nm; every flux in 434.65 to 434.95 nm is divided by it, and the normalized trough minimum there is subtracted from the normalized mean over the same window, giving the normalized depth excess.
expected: 0.043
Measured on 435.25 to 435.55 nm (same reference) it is 0.014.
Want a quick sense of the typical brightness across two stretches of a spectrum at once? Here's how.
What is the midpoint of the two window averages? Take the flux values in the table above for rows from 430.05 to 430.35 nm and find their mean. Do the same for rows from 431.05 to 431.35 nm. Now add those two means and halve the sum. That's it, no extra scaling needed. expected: 269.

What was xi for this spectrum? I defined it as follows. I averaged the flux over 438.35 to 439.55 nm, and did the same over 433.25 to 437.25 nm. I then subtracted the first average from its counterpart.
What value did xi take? 35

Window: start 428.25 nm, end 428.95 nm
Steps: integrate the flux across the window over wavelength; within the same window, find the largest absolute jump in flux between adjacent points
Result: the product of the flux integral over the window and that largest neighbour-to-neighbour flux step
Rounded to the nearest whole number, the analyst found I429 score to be 4974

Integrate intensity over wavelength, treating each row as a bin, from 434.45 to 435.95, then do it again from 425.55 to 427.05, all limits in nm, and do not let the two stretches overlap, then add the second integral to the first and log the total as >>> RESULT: 929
